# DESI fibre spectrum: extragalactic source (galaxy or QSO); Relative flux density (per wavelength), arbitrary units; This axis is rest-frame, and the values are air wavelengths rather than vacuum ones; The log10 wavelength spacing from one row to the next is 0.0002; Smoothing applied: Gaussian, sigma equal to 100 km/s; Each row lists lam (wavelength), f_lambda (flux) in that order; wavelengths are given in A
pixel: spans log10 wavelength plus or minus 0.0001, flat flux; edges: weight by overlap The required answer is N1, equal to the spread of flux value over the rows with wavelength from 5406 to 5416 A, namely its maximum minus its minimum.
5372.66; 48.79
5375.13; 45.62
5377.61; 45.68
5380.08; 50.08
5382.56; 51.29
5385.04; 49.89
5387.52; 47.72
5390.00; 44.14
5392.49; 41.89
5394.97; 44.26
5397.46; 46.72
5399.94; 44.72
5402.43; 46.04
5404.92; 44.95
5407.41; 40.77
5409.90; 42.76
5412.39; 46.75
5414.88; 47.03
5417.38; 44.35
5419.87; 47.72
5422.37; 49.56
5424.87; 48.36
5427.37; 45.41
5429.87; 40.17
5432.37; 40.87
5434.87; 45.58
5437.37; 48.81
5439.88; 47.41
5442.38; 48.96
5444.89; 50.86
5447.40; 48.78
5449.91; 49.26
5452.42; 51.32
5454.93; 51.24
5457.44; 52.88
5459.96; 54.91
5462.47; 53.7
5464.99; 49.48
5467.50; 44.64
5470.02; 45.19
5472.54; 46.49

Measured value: 6.3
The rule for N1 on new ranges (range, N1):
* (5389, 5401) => 4.8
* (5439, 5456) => 3.9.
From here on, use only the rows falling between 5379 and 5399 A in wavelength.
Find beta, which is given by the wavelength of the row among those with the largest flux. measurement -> 5382.56 A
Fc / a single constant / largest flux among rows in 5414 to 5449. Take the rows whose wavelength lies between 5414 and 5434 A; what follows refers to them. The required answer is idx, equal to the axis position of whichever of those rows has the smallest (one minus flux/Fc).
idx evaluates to 5422.37 A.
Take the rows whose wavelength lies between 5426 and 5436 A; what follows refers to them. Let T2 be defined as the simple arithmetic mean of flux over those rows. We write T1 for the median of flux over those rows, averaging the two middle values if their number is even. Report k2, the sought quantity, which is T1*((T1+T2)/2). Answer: 1858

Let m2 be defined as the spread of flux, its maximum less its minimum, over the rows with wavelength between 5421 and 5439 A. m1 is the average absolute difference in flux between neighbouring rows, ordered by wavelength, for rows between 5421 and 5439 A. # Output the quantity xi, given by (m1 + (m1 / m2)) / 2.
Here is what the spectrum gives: 1.7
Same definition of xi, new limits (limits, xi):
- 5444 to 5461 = 0.8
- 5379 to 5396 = 1.2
